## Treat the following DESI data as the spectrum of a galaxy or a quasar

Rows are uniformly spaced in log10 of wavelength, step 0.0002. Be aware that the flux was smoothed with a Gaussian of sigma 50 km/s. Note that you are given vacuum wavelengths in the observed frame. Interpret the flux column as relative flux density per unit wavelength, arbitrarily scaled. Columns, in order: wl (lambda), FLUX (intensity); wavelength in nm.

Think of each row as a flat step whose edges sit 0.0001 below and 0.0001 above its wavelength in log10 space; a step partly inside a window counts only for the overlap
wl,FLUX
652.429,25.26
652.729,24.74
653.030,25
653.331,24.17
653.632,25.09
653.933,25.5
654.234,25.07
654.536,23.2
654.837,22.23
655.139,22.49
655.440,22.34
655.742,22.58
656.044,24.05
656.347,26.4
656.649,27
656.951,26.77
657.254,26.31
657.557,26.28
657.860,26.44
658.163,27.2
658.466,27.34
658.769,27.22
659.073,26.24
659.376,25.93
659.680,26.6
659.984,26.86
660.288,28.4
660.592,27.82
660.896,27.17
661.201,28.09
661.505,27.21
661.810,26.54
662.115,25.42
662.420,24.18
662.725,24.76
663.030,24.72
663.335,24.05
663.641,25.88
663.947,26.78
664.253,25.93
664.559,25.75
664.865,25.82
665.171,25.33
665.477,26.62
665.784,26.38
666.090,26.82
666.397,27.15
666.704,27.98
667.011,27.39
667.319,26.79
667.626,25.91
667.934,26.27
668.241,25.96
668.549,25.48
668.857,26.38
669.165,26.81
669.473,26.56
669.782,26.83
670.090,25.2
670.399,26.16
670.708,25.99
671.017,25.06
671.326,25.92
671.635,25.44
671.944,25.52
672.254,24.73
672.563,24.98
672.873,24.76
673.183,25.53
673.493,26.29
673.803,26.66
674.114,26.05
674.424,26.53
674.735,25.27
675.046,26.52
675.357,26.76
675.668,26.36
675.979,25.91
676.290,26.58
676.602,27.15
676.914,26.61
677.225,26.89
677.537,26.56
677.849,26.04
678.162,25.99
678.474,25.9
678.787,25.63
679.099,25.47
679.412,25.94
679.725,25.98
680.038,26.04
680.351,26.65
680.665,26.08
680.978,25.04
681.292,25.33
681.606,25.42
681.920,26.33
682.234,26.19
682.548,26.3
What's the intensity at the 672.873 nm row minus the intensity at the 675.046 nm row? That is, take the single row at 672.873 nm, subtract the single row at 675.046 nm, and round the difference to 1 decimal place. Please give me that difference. -1.8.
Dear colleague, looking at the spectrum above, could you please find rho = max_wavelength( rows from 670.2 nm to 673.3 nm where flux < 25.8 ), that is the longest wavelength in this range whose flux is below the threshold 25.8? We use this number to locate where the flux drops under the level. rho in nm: 673.183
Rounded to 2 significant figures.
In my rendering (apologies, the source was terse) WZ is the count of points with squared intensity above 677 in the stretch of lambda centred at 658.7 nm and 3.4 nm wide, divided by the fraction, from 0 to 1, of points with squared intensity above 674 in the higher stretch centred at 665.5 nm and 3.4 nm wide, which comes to 16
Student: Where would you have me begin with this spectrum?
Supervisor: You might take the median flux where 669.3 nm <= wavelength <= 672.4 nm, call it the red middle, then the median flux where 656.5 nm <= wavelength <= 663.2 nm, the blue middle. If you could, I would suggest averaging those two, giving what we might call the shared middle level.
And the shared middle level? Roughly 26.2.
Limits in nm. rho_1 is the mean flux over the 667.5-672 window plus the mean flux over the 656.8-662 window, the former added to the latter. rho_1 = 52.9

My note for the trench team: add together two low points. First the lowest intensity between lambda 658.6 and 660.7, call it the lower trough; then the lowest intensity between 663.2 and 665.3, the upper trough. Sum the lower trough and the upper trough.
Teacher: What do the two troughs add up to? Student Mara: 50.0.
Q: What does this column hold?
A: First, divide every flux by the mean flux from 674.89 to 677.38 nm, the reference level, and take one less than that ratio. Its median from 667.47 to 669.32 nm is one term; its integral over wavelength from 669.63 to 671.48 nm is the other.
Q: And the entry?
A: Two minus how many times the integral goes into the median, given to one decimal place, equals 1.6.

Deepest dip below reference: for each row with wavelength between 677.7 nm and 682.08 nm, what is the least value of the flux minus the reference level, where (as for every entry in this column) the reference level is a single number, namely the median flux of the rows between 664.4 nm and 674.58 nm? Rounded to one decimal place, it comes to -1.0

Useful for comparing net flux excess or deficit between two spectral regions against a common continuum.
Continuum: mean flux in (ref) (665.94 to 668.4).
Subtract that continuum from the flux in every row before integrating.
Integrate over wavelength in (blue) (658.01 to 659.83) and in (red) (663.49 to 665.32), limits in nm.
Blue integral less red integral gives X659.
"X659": 1.5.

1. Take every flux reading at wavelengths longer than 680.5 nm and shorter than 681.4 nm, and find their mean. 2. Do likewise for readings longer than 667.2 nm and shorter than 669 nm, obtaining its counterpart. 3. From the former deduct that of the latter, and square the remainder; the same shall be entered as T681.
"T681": 0.4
